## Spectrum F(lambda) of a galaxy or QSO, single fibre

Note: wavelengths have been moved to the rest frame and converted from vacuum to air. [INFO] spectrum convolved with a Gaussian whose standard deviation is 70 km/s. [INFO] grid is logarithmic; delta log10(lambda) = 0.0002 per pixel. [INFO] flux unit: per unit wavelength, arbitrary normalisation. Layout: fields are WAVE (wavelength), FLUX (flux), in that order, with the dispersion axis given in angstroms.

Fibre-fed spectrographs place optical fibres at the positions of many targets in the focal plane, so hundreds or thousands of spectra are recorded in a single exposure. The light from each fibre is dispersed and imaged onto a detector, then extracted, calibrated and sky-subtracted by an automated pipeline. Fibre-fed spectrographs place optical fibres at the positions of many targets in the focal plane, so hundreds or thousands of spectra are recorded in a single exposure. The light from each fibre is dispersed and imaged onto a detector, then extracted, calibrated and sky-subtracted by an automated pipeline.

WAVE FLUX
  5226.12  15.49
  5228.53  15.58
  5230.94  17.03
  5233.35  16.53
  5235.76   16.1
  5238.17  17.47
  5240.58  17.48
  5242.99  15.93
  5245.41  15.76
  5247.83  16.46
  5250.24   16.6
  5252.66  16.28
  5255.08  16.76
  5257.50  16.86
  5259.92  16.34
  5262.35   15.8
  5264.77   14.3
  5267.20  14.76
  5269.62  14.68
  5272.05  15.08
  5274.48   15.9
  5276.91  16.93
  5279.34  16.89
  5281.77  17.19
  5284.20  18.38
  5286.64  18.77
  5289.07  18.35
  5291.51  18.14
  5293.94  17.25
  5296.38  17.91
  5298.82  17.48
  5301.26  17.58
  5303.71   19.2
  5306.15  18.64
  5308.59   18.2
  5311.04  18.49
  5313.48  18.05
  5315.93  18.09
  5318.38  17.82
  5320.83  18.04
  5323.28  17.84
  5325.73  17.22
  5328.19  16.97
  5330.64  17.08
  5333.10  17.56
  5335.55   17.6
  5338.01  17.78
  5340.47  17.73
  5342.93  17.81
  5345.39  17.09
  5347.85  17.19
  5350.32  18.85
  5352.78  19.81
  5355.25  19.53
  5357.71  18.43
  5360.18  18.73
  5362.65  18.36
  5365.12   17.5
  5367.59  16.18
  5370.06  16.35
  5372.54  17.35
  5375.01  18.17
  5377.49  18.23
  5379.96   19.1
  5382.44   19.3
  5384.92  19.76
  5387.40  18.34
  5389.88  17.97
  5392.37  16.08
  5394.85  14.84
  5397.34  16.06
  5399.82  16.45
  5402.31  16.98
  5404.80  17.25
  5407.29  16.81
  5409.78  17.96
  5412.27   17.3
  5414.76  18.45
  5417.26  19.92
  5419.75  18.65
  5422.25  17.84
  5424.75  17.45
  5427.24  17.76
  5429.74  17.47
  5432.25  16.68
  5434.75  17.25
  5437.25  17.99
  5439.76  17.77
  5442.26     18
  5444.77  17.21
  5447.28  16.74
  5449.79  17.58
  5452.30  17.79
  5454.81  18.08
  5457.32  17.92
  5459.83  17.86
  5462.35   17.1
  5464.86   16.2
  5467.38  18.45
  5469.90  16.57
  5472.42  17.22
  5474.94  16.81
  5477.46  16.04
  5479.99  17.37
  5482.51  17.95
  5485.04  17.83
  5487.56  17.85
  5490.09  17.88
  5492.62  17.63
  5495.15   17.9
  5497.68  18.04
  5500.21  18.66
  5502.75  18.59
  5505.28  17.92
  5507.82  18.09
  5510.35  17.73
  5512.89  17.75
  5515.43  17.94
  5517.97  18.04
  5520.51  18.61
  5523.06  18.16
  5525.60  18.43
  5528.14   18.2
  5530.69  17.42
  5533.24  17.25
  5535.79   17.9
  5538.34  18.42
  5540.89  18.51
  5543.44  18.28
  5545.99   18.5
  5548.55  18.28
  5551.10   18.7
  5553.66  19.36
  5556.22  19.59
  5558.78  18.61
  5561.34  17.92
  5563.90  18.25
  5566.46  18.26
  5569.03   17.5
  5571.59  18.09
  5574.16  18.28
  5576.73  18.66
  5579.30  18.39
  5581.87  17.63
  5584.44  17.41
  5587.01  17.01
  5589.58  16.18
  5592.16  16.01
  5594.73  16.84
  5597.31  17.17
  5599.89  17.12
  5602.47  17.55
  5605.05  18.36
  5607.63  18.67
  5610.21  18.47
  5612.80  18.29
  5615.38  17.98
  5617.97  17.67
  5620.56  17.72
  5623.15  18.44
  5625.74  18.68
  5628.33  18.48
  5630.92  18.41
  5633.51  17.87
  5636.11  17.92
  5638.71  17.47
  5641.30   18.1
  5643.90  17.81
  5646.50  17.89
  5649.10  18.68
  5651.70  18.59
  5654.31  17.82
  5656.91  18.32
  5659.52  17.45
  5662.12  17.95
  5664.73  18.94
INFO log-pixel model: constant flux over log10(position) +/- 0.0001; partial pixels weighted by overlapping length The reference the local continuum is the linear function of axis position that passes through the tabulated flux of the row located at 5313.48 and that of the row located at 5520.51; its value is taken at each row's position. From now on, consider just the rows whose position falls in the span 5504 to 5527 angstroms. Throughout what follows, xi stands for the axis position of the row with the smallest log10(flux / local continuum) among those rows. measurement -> 5510.35 angstroms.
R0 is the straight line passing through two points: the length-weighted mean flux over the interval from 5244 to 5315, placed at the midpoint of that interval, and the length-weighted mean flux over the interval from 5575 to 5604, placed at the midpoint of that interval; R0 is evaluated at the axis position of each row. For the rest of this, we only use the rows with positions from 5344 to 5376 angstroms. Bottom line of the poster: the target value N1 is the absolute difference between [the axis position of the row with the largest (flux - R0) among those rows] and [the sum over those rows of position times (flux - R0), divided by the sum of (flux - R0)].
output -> 3.5 angstroms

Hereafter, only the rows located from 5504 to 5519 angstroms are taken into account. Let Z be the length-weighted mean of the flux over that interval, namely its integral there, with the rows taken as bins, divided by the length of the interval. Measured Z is 17.9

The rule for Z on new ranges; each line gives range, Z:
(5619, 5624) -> 18.0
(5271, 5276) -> 15.6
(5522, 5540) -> 18.0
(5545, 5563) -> 18.7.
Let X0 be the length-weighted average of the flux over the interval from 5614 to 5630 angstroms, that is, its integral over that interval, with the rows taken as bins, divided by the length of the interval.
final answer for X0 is 18.2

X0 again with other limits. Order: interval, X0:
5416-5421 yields 19.3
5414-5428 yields 18.4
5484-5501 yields 18.0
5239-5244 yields 16.8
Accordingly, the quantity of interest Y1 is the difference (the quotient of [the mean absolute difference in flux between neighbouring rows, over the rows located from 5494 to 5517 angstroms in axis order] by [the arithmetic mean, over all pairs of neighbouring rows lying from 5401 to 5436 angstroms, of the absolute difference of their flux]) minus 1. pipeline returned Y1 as -0.6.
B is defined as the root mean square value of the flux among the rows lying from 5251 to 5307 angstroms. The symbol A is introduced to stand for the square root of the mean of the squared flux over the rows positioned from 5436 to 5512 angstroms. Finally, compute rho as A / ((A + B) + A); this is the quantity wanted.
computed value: 0.337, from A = 17.6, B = 17.0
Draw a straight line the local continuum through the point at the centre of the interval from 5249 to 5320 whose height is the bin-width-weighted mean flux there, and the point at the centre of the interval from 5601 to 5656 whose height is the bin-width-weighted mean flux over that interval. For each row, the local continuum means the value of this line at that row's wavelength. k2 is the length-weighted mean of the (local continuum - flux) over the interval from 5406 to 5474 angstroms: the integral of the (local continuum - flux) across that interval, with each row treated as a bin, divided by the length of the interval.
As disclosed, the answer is 0.0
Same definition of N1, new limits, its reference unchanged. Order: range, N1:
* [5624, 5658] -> 15.0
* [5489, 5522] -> 5.8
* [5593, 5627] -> 8.7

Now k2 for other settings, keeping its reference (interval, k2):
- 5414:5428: -0.8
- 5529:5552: -0.3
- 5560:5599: 0.4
